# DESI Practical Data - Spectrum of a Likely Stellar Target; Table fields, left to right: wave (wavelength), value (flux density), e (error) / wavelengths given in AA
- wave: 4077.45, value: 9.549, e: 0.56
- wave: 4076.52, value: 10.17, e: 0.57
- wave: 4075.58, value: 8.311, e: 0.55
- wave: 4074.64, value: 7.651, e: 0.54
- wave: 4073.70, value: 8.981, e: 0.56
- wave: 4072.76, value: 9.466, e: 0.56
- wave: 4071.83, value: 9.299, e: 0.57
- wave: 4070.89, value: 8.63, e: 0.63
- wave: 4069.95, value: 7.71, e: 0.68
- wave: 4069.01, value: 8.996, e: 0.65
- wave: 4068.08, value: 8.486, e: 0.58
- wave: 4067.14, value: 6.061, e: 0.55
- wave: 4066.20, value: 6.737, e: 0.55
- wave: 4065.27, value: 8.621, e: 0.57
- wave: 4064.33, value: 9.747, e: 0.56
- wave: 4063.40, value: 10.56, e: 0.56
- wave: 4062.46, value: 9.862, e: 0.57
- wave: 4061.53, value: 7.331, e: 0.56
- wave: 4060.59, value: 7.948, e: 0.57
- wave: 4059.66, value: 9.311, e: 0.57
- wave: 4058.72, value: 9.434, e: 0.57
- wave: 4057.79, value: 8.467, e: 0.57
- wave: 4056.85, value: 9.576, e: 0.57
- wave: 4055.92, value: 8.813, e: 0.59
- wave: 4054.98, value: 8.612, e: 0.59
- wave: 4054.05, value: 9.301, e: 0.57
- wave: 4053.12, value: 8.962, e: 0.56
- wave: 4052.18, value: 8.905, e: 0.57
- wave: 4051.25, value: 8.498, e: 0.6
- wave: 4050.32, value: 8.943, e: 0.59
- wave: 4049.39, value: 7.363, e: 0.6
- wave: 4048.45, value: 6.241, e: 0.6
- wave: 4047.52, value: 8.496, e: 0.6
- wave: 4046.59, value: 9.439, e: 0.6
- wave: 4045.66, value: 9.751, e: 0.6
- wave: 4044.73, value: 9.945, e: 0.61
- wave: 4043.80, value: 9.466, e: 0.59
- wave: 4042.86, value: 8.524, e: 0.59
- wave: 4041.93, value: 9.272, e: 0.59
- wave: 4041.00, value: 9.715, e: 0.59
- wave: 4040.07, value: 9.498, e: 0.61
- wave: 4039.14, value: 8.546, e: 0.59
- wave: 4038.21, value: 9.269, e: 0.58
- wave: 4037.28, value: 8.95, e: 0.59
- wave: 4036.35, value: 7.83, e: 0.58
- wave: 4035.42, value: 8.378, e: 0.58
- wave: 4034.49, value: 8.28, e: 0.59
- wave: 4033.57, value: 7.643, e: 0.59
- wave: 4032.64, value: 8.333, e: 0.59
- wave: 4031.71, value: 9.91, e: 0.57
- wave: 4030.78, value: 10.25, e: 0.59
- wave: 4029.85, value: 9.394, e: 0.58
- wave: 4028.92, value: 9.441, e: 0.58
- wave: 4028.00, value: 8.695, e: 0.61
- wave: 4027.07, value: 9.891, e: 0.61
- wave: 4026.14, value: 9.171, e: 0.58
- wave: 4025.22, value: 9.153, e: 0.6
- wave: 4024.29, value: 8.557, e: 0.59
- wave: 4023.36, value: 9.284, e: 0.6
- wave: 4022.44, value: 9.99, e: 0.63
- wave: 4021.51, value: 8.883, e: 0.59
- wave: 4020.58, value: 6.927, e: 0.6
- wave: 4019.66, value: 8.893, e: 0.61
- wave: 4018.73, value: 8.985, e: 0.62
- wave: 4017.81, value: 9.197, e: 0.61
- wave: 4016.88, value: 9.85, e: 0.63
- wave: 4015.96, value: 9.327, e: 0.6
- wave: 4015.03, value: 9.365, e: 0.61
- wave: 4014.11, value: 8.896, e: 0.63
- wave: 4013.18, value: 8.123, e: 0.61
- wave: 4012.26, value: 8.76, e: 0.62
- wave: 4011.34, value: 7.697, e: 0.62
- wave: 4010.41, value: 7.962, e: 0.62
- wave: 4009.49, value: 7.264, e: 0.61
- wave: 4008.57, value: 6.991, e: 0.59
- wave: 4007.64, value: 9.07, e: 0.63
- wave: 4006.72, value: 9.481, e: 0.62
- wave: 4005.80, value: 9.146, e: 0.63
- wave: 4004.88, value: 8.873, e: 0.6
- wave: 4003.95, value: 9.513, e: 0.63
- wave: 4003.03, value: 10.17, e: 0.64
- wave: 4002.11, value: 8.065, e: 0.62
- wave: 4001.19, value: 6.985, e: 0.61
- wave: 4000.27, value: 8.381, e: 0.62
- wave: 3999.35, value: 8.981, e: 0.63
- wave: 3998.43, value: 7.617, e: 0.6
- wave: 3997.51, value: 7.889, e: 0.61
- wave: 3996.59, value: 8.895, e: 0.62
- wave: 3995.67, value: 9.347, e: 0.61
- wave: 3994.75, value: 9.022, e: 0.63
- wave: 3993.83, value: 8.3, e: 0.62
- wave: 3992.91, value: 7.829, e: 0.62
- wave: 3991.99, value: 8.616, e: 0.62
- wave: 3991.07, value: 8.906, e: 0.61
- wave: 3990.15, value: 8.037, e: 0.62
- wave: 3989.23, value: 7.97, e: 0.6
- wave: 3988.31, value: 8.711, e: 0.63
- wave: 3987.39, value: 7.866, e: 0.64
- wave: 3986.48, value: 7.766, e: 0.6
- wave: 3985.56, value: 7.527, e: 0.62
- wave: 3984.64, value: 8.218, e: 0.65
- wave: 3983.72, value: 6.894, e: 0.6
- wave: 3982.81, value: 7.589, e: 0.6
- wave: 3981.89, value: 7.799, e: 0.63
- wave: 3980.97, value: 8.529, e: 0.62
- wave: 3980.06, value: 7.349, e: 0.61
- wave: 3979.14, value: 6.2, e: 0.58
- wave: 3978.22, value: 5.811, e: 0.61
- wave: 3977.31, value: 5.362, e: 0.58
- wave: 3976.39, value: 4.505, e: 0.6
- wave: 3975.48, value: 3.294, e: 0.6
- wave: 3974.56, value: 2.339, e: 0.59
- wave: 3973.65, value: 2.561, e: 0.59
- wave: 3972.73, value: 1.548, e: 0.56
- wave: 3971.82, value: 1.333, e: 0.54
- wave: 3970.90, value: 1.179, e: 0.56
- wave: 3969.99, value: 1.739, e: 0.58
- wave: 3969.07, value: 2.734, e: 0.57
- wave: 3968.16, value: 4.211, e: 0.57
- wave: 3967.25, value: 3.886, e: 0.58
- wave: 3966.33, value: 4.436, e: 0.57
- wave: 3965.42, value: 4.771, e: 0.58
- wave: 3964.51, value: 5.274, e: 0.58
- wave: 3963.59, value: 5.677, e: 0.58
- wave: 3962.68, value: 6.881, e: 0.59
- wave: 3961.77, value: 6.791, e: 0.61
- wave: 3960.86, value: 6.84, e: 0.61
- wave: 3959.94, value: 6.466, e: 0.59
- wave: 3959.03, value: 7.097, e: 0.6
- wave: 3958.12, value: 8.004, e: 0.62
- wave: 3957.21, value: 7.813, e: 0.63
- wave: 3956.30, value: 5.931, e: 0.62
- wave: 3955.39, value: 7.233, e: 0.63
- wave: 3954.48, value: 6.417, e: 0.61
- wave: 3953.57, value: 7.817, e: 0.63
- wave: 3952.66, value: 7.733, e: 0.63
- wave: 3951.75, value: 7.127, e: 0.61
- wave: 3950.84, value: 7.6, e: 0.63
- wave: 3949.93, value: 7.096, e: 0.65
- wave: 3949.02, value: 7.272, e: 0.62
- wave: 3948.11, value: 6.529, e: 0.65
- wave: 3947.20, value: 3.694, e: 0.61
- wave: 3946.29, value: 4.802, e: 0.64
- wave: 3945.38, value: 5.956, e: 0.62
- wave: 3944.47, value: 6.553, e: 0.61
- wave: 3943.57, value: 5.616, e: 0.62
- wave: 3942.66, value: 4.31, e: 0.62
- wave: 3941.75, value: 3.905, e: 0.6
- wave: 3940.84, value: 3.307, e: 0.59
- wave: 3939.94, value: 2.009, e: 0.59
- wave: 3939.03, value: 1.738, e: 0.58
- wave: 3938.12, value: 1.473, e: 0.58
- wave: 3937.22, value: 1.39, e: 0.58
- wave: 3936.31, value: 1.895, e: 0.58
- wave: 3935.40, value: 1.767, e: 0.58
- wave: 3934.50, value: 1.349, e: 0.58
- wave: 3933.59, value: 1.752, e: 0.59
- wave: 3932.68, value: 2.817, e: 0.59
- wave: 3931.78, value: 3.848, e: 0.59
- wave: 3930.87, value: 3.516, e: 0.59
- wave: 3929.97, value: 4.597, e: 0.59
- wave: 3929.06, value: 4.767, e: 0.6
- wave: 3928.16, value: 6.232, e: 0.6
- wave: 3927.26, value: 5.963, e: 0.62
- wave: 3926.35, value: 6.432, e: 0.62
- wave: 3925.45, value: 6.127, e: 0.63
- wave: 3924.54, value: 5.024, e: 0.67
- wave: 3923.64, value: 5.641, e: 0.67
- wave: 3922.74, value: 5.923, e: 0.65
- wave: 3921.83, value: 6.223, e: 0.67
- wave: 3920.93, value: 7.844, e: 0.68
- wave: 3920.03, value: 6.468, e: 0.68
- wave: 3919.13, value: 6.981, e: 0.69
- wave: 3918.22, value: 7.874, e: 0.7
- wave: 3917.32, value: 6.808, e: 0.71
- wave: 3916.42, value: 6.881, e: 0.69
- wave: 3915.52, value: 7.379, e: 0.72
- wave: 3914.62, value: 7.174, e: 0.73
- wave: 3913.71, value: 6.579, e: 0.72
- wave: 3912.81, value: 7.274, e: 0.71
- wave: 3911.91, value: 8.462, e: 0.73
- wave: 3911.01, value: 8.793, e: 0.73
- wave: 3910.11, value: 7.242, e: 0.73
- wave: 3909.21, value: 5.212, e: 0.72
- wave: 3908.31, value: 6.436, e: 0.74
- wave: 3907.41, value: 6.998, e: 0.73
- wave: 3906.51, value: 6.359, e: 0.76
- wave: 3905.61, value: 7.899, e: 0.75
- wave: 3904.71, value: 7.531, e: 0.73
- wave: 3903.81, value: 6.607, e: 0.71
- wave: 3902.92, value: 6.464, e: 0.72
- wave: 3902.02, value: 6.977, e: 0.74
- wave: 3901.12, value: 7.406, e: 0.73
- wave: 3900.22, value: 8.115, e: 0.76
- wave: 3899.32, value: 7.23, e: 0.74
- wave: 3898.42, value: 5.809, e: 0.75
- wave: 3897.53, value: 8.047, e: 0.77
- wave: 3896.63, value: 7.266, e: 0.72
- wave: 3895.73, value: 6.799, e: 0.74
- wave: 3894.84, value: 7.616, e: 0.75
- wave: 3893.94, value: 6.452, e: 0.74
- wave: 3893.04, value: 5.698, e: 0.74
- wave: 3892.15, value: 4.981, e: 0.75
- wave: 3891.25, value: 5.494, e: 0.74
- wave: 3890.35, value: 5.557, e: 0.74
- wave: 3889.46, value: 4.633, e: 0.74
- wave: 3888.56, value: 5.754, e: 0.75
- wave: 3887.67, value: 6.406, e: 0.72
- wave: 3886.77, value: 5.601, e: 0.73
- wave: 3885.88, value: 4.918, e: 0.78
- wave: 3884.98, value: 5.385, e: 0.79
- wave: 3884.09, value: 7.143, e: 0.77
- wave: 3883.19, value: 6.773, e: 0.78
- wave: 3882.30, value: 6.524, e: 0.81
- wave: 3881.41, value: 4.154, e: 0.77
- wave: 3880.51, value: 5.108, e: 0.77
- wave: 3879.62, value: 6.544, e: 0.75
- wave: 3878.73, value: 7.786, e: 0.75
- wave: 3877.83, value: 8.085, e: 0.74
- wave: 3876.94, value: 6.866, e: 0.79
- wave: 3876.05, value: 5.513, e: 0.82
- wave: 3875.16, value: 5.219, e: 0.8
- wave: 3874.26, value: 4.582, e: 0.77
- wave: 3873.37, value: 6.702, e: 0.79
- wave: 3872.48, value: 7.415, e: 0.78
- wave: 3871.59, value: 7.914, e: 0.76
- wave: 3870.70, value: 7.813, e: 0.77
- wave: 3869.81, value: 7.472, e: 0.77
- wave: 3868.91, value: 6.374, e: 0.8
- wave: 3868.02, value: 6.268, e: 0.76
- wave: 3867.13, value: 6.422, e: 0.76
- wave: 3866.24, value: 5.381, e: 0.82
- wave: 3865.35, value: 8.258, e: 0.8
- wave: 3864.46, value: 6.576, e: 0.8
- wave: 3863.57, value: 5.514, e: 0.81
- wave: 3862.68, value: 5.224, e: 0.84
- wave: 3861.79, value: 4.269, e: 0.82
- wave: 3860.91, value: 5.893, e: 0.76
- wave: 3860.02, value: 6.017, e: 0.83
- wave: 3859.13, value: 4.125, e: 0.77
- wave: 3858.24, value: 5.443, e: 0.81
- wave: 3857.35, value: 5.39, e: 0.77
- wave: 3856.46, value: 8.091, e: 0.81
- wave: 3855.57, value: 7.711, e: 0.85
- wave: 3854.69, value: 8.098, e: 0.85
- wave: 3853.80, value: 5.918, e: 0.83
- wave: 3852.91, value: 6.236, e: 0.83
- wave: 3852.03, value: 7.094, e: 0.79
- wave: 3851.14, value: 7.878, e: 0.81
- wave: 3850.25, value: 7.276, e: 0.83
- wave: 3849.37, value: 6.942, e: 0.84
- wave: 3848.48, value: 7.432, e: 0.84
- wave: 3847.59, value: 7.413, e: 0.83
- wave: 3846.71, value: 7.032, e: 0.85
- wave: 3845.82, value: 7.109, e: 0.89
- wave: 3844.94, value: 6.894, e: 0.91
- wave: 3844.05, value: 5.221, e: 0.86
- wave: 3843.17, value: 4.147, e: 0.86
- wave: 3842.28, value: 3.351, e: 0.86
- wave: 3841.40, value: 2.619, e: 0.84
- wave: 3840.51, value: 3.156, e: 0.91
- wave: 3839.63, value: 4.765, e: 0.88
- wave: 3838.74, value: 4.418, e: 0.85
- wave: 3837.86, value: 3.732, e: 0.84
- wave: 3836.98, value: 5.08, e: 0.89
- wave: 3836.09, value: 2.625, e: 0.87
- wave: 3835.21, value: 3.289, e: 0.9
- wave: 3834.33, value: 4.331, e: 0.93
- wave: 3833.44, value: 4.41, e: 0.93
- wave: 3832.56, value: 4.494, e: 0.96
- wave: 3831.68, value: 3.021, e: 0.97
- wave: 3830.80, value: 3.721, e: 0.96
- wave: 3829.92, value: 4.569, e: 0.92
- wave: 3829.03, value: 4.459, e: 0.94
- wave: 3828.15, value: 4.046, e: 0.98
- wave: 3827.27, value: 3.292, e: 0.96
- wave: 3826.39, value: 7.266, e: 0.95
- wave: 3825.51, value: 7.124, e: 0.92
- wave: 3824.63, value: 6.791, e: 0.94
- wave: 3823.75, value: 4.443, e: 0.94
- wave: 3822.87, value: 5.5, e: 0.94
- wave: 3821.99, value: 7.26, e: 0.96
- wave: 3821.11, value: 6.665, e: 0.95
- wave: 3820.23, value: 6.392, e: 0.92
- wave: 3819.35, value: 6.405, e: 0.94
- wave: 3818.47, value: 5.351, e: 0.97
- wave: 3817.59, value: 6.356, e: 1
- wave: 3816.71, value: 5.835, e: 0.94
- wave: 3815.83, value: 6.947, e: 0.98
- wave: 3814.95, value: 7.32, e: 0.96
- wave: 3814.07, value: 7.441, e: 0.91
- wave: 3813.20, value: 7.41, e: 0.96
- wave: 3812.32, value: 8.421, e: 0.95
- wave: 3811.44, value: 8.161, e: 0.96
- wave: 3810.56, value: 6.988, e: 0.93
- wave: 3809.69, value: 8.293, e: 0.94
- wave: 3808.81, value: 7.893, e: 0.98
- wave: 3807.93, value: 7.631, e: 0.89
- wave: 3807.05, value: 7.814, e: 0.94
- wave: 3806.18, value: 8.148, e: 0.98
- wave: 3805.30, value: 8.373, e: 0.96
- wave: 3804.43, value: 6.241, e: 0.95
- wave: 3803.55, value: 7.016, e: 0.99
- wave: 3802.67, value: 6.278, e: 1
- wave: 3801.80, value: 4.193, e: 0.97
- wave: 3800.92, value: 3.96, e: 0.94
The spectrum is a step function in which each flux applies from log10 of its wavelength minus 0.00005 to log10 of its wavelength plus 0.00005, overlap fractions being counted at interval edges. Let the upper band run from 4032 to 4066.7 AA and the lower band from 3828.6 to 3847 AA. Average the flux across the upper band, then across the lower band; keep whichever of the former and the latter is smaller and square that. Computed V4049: 19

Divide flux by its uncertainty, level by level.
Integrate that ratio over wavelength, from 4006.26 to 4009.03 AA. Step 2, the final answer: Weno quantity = 38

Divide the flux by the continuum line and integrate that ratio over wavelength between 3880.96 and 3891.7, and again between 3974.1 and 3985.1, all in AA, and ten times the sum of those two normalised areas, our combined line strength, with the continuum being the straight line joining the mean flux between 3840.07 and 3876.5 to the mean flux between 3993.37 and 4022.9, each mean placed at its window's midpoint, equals 175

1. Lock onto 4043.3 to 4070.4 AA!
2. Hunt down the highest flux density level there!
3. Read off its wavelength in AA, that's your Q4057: 4063.40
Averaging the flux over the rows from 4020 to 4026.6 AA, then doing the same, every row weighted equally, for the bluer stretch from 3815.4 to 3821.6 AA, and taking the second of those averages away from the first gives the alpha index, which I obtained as 3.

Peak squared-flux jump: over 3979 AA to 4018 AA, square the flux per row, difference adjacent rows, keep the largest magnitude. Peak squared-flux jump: 38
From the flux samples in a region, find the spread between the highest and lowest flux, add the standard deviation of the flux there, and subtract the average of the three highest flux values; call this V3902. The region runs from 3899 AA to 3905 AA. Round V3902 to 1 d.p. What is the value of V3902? -5.5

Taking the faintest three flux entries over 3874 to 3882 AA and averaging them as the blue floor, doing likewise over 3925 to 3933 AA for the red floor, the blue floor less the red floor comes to 1.2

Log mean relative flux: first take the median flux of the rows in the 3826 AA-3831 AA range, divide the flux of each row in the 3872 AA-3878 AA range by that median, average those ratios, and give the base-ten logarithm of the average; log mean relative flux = 0.17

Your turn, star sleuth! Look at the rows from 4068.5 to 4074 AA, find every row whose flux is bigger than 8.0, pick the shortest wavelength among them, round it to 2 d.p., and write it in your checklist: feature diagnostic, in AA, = 4069.01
